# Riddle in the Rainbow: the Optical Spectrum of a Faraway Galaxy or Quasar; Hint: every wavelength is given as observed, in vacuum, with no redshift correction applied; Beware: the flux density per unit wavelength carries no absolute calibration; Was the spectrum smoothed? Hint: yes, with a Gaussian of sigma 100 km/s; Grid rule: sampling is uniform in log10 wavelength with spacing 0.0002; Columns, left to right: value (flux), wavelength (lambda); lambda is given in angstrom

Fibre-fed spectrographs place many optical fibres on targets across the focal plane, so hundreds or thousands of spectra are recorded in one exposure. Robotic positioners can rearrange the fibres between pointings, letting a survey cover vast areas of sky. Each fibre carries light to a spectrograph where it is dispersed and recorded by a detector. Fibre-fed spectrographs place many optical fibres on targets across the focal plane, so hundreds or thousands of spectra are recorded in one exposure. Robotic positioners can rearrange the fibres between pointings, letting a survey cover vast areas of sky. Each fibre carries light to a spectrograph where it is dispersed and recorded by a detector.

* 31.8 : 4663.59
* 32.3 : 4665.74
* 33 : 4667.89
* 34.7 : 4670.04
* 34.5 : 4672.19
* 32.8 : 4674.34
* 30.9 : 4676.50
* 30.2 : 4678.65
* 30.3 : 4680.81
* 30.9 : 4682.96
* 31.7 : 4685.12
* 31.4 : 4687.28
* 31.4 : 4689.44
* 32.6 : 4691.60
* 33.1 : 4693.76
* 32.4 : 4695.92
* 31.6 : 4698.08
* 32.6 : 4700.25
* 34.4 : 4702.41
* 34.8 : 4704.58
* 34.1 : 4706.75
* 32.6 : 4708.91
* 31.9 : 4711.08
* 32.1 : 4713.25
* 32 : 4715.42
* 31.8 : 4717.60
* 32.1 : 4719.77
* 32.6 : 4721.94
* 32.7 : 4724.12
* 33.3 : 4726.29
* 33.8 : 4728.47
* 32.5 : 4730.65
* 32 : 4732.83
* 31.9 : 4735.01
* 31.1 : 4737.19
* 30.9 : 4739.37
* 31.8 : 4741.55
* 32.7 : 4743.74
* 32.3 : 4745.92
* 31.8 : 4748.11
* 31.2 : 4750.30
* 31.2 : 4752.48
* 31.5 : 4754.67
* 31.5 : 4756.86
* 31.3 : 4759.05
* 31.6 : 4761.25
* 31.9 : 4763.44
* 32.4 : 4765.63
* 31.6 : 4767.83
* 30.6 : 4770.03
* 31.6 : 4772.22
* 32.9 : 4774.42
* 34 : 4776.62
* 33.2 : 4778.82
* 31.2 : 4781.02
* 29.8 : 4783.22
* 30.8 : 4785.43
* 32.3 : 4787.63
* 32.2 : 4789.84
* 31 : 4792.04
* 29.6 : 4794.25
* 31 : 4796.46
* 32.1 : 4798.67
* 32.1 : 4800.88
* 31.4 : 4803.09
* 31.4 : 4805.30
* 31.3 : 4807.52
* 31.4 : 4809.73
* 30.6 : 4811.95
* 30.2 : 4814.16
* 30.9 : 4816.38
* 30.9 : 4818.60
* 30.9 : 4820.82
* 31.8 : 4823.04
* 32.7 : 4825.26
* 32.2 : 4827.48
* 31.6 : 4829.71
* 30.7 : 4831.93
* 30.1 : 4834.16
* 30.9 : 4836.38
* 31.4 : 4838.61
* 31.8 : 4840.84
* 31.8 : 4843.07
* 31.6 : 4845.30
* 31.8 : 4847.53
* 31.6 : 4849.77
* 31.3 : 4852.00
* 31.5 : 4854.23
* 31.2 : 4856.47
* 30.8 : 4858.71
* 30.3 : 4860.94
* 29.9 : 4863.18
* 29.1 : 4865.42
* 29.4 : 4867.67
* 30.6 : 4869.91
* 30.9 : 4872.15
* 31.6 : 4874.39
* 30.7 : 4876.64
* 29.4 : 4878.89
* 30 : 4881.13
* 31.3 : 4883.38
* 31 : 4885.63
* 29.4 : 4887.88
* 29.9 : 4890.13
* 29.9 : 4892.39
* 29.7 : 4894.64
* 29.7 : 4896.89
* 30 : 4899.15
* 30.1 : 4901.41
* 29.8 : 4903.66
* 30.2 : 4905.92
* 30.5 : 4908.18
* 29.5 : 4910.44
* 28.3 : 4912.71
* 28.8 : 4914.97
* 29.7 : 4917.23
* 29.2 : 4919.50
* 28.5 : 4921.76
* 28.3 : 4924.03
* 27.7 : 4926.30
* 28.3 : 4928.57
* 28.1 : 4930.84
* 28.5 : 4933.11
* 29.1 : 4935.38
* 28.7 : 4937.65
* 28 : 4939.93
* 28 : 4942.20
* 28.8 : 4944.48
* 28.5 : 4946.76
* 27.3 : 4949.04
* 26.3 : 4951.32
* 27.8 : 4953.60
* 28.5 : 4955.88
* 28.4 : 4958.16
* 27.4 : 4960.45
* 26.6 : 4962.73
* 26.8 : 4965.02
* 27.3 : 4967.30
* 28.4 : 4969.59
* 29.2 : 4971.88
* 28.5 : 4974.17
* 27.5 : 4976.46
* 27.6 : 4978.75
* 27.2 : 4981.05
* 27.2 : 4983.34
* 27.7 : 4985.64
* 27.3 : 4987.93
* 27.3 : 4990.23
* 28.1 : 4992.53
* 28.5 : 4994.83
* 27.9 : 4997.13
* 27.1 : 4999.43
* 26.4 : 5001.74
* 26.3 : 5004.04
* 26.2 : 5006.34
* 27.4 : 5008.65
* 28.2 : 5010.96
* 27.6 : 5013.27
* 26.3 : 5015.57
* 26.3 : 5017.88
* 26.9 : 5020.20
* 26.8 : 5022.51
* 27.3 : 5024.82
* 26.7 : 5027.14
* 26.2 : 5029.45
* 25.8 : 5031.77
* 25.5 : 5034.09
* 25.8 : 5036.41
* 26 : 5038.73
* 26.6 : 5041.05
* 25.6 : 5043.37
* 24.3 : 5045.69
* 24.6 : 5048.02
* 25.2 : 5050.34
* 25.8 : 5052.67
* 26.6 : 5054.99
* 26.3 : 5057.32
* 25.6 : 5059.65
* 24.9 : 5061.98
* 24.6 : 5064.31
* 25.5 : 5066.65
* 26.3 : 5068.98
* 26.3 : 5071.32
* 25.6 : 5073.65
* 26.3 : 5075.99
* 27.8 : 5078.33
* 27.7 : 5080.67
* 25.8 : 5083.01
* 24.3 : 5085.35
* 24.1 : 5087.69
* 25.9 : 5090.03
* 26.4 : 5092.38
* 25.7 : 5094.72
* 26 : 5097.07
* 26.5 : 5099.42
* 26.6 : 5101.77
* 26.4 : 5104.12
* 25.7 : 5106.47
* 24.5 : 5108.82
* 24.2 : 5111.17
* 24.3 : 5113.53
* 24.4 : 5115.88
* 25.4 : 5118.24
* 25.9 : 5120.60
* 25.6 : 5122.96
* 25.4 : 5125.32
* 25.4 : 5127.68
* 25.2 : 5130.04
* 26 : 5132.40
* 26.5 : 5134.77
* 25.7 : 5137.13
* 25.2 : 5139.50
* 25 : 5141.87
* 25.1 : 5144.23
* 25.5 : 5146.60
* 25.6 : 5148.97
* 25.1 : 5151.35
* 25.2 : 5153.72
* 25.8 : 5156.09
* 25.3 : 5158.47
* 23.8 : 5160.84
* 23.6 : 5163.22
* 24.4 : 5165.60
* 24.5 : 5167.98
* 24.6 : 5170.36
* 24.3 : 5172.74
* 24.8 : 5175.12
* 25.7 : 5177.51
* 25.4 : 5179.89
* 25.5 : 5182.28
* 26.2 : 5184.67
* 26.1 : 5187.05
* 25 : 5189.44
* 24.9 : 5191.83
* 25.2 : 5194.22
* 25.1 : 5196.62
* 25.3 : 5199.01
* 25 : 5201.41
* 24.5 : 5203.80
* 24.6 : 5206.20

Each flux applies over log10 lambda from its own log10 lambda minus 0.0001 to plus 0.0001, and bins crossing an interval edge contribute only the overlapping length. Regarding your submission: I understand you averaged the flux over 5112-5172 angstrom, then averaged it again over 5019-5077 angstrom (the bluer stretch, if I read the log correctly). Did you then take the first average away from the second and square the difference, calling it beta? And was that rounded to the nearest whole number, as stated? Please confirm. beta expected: 1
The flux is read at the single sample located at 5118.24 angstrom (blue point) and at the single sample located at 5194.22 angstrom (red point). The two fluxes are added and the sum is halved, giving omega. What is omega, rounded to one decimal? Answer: 25.3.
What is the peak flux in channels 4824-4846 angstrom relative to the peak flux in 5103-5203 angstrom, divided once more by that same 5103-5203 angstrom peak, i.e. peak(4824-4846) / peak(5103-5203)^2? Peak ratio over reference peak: 0.047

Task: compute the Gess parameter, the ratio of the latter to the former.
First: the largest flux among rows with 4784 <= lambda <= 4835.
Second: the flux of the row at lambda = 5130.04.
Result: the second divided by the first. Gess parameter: 0.77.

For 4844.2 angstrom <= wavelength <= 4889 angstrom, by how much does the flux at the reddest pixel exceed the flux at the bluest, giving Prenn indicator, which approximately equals -2.2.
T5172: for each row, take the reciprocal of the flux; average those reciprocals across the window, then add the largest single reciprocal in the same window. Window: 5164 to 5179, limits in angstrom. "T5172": 0.082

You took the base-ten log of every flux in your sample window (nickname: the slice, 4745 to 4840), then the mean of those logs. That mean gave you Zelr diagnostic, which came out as 1.50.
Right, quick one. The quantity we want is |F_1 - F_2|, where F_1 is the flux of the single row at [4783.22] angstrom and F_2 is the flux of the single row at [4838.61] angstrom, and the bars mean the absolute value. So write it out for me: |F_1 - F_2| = 1.6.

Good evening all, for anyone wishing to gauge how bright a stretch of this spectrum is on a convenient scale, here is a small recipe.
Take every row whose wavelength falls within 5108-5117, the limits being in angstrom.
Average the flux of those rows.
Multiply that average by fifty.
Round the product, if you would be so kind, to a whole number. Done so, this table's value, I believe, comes 1218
